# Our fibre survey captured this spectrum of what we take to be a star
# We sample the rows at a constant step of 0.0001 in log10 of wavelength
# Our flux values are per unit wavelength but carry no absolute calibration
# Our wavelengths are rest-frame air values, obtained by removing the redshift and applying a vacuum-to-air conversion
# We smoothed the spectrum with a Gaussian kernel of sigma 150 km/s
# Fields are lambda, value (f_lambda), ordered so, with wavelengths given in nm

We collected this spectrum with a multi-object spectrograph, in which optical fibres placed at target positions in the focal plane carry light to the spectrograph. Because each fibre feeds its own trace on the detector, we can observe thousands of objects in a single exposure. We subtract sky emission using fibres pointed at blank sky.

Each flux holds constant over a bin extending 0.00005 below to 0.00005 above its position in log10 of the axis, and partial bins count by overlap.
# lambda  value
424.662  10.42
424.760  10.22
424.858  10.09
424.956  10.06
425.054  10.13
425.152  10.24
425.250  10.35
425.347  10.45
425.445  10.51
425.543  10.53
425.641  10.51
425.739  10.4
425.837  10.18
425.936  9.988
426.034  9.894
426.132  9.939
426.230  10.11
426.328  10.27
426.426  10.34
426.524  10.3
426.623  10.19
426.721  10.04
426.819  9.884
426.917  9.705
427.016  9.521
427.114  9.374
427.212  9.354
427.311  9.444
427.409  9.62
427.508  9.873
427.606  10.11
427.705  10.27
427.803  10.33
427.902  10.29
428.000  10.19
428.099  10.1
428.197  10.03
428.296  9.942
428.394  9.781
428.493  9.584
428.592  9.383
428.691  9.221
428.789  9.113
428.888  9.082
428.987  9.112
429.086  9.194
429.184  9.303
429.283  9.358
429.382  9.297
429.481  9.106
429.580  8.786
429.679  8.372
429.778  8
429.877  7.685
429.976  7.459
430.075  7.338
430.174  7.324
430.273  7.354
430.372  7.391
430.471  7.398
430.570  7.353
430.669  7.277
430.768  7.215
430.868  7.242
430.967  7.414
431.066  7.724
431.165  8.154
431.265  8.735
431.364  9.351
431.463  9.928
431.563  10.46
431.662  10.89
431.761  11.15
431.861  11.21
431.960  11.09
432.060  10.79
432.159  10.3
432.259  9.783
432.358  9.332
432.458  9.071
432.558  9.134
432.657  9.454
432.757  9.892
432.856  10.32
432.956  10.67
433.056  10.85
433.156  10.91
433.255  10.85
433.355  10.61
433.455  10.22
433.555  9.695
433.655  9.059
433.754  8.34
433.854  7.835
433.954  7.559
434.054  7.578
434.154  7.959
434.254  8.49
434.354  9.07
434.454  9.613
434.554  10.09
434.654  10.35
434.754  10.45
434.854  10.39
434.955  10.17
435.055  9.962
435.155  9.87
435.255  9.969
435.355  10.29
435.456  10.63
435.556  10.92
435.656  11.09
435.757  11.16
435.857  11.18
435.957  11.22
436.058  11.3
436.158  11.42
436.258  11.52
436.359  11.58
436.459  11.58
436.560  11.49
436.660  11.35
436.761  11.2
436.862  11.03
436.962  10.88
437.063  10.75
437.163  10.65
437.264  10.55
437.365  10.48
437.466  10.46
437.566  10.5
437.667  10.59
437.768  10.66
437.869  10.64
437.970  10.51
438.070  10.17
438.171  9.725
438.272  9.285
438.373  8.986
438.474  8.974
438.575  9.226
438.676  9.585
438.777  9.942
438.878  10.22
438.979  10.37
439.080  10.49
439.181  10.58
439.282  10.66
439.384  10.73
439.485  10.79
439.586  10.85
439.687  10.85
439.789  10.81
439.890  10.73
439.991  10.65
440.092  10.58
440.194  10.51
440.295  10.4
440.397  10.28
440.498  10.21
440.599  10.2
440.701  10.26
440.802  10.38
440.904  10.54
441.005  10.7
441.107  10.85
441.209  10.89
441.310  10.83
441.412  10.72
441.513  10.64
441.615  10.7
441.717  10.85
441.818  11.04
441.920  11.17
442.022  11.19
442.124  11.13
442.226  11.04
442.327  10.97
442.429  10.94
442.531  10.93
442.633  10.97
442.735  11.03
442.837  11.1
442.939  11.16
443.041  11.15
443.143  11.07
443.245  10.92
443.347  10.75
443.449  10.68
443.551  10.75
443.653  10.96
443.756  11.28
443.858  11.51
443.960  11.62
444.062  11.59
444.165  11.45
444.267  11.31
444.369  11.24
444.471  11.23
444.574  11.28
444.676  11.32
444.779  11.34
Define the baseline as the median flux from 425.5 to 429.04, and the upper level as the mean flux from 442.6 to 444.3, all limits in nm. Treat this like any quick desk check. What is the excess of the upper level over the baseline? 1.17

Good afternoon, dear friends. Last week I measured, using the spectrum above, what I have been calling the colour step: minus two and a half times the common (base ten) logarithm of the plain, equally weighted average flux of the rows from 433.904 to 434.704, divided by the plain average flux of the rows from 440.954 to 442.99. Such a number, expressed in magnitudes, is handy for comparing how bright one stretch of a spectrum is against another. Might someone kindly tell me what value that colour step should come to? 0.23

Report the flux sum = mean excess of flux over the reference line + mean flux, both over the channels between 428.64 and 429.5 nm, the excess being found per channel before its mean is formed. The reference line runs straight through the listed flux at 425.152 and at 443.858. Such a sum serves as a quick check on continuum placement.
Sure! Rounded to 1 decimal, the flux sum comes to 7.9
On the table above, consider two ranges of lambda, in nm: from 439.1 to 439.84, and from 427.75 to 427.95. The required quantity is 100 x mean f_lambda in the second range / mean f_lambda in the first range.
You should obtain 96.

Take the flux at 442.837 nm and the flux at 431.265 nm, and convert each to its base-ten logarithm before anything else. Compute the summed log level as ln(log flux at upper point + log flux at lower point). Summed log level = 0.69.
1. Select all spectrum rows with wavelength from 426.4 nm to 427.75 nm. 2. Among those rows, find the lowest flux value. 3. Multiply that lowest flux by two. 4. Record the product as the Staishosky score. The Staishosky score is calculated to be 18.7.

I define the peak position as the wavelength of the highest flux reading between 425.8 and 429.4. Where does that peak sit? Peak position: 426.426 nm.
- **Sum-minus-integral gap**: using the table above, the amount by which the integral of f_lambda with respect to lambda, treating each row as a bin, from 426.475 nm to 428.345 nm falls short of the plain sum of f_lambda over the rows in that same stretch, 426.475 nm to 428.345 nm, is 170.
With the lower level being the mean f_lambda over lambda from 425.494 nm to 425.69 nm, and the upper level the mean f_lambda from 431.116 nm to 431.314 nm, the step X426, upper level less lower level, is -2.1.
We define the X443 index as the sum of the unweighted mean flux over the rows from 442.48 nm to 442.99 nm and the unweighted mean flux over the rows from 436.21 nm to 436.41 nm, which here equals 22.6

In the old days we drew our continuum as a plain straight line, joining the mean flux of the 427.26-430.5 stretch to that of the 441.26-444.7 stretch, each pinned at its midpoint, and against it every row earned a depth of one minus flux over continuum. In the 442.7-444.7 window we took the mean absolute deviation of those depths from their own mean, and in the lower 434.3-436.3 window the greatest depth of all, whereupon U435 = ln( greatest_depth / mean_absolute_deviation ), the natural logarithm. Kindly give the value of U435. 1.6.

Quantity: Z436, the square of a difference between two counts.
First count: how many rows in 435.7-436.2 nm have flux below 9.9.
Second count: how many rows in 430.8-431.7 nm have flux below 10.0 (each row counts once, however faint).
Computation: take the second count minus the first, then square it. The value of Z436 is 49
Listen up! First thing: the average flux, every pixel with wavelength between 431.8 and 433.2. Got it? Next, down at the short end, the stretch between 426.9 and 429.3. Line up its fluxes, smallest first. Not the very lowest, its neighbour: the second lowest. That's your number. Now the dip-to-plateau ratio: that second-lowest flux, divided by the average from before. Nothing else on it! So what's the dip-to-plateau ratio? 0.89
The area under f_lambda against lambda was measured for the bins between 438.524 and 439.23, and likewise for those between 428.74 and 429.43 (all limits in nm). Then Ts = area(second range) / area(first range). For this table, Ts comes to 0.895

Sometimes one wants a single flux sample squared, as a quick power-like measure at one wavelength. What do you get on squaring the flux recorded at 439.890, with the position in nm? 115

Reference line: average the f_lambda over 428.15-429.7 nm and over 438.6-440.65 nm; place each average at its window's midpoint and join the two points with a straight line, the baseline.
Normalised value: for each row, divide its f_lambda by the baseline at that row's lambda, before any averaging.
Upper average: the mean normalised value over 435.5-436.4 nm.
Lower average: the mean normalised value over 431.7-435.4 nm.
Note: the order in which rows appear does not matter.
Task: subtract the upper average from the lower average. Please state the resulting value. -0.119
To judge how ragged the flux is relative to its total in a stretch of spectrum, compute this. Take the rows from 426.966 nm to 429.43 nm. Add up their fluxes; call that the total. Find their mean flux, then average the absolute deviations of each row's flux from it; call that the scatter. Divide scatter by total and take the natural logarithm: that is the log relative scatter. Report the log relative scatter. -6.5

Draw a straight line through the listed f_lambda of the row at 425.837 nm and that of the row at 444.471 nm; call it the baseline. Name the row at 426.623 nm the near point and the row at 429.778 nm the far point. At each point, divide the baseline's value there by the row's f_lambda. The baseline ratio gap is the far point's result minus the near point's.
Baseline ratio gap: 0.30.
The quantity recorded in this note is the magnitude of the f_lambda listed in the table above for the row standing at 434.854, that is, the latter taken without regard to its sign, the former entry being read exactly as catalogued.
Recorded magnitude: 10.4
